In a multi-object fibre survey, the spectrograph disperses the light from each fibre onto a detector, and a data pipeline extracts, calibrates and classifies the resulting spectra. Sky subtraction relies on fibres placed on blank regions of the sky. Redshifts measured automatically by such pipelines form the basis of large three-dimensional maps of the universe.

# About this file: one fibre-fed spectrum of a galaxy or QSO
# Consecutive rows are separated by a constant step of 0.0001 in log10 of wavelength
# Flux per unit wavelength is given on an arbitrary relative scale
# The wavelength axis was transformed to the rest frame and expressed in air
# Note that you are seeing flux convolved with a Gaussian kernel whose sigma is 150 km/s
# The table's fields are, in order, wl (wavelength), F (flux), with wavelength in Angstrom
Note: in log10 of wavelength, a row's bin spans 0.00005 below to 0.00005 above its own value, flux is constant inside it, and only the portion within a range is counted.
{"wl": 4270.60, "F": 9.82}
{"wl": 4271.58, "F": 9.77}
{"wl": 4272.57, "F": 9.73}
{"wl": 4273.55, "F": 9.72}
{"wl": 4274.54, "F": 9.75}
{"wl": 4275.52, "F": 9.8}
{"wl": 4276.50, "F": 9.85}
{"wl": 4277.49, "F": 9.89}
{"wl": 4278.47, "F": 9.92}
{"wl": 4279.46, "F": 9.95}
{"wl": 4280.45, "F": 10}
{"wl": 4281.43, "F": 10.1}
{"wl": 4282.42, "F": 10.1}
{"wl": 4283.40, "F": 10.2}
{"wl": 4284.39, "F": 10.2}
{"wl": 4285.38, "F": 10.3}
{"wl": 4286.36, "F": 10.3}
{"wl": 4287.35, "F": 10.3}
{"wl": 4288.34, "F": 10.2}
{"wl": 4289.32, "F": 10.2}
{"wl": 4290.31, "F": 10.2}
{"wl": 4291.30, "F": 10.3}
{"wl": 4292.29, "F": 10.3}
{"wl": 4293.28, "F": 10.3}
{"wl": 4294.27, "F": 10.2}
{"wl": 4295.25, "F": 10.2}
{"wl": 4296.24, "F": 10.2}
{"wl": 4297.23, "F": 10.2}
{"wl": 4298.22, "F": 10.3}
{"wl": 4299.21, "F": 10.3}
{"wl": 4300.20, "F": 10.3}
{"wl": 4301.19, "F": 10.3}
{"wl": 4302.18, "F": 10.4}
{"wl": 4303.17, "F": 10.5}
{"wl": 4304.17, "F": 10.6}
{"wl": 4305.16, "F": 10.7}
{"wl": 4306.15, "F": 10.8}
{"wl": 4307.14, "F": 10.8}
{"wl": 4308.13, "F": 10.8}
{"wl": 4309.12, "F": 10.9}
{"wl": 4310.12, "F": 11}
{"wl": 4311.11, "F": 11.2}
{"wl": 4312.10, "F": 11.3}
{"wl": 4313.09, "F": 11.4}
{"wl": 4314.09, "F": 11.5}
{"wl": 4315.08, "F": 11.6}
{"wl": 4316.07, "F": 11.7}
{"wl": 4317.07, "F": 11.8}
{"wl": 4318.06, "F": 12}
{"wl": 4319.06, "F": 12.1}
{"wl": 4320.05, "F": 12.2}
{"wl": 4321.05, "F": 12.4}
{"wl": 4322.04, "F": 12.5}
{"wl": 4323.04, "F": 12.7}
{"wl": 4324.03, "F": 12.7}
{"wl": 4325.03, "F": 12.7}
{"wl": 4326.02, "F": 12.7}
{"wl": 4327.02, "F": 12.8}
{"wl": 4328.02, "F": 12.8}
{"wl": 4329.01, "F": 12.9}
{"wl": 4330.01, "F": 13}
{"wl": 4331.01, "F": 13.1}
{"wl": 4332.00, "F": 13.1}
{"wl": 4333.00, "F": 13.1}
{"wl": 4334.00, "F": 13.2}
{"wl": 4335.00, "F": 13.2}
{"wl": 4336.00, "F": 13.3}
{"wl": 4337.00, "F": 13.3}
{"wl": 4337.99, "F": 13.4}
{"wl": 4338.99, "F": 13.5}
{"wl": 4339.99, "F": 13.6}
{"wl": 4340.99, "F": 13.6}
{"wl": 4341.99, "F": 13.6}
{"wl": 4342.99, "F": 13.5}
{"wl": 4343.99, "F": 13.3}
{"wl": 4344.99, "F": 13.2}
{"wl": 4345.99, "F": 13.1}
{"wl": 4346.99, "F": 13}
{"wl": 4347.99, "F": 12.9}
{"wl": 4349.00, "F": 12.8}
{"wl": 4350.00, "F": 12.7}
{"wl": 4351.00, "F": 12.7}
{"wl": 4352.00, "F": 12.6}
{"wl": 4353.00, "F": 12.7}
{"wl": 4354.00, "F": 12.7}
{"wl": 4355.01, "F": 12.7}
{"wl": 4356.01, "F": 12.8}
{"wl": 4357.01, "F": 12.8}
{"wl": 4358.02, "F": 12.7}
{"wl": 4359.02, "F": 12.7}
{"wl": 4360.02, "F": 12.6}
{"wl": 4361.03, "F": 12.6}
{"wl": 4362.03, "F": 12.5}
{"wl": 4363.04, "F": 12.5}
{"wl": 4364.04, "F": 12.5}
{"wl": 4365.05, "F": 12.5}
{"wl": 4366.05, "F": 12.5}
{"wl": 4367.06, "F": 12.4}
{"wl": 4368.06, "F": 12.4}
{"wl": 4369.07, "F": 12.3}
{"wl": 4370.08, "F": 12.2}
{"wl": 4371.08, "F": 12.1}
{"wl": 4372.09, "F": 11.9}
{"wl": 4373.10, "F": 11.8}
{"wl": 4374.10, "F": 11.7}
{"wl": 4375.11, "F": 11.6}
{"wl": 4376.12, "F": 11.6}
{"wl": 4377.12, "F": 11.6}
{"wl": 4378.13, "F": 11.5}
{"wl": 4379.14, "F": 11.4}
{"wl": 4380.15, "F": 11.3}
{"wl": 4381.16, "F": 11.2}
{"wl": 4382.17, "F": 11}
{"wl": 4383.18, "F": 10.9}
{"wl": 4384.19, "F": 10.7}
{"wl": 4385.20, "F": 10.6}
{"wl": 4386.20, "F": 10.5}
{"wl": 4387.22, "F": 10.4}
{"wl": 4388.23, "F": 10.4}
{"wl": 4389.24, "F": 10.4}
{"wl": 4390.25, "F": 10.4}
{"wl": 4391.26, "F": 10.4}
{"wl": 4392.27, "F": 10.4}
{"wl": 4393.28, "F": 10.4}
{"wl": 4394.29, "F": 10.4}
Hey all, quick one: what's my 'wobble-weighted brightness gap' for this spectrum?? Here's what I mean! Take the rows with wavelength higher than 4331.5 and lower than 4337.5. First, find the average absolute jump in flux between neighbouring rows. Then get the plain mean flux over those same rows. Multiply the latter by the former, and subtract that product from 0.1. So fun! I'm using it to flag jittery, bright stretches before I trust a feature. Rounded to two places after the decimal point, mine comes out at -0.43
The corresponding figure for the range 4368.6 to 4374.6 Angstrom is -1.34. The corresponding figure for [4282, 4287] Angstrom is -0.41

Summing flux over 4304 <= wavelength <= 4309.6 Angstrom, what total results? 65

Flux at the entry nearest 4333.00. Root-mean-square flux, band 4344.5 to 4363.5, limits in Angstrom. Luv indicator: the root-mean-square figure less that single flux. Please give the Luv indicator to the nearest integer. 0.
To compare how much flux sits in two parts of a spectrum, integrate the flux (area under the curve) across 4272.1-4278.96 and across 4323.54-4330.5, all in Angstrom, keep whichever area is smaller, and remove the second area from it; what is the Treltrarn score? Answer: -22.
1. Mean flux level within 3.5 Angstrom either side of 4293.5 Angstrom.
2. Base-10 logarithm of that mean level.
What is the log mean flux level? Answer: 1.01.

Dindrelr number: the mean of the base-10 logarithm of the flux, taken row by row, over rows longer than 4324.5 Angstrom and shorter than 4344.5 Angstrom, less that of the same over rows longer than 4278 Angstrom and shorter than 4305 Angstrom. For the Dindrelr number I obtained 0.11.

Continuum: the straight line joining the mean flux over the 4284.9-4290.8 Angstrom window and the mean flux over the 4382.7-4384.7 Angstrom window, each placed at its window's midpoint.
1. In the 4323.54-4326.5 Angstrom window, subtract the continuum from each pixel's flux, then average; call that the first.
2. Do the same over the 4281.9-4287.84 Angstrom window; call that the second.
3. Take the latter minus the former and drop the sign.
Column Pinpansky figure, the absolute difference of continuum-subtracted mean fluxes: 2.2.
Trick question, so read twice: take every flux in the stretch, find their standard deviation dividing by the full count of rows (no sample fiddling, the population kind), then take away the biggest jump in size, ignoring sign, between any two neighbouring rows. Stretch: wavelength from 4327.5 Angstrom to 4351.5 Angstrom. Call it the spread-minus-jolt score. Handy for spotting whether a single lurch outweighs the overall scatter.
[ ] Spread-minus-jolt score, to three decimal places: 0.075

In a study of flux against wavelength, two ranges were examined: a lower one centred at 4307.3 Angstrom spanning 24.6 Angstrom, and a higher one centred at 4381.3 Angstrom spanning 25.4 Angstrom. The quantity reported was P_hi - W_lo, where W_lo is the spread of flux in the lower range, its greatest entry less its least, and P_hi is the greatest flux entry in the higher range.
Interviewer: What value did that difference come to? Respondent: 10.4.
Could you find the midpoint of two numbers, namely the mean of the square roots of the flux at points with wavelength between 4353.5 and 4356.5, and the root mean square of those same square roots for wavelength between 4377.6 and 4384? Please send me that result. 3.46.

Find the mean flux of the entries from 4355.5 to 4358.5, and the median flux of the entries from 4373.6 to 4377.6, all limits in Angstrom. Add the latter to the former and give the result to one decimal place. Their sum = 24.4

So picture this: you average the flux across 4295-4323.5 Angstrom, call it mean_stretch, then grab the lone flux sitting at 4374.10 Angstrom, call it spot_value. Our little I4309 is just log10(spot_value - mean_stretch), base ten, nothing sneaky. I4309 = -0.2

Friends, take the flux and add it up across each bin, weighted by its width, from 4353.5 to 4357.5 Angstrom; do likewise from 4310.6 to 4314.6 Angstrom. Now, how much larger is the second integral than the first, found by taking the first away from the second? -6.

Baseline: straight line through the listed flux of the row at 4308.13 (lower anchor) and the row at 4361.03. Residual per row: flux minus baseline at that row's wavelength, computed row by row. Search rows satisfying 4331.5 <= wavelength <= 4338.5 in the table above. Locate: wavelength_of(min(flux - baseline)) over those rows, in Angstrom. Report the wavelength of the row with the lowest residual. 4333.00 Angstrom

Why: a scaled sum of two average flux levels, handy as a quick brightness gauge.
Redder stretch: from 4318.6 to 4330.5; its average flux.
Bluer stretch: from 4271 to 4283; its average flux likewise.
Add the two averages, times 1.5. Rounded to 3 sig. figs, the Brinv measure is 33.8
